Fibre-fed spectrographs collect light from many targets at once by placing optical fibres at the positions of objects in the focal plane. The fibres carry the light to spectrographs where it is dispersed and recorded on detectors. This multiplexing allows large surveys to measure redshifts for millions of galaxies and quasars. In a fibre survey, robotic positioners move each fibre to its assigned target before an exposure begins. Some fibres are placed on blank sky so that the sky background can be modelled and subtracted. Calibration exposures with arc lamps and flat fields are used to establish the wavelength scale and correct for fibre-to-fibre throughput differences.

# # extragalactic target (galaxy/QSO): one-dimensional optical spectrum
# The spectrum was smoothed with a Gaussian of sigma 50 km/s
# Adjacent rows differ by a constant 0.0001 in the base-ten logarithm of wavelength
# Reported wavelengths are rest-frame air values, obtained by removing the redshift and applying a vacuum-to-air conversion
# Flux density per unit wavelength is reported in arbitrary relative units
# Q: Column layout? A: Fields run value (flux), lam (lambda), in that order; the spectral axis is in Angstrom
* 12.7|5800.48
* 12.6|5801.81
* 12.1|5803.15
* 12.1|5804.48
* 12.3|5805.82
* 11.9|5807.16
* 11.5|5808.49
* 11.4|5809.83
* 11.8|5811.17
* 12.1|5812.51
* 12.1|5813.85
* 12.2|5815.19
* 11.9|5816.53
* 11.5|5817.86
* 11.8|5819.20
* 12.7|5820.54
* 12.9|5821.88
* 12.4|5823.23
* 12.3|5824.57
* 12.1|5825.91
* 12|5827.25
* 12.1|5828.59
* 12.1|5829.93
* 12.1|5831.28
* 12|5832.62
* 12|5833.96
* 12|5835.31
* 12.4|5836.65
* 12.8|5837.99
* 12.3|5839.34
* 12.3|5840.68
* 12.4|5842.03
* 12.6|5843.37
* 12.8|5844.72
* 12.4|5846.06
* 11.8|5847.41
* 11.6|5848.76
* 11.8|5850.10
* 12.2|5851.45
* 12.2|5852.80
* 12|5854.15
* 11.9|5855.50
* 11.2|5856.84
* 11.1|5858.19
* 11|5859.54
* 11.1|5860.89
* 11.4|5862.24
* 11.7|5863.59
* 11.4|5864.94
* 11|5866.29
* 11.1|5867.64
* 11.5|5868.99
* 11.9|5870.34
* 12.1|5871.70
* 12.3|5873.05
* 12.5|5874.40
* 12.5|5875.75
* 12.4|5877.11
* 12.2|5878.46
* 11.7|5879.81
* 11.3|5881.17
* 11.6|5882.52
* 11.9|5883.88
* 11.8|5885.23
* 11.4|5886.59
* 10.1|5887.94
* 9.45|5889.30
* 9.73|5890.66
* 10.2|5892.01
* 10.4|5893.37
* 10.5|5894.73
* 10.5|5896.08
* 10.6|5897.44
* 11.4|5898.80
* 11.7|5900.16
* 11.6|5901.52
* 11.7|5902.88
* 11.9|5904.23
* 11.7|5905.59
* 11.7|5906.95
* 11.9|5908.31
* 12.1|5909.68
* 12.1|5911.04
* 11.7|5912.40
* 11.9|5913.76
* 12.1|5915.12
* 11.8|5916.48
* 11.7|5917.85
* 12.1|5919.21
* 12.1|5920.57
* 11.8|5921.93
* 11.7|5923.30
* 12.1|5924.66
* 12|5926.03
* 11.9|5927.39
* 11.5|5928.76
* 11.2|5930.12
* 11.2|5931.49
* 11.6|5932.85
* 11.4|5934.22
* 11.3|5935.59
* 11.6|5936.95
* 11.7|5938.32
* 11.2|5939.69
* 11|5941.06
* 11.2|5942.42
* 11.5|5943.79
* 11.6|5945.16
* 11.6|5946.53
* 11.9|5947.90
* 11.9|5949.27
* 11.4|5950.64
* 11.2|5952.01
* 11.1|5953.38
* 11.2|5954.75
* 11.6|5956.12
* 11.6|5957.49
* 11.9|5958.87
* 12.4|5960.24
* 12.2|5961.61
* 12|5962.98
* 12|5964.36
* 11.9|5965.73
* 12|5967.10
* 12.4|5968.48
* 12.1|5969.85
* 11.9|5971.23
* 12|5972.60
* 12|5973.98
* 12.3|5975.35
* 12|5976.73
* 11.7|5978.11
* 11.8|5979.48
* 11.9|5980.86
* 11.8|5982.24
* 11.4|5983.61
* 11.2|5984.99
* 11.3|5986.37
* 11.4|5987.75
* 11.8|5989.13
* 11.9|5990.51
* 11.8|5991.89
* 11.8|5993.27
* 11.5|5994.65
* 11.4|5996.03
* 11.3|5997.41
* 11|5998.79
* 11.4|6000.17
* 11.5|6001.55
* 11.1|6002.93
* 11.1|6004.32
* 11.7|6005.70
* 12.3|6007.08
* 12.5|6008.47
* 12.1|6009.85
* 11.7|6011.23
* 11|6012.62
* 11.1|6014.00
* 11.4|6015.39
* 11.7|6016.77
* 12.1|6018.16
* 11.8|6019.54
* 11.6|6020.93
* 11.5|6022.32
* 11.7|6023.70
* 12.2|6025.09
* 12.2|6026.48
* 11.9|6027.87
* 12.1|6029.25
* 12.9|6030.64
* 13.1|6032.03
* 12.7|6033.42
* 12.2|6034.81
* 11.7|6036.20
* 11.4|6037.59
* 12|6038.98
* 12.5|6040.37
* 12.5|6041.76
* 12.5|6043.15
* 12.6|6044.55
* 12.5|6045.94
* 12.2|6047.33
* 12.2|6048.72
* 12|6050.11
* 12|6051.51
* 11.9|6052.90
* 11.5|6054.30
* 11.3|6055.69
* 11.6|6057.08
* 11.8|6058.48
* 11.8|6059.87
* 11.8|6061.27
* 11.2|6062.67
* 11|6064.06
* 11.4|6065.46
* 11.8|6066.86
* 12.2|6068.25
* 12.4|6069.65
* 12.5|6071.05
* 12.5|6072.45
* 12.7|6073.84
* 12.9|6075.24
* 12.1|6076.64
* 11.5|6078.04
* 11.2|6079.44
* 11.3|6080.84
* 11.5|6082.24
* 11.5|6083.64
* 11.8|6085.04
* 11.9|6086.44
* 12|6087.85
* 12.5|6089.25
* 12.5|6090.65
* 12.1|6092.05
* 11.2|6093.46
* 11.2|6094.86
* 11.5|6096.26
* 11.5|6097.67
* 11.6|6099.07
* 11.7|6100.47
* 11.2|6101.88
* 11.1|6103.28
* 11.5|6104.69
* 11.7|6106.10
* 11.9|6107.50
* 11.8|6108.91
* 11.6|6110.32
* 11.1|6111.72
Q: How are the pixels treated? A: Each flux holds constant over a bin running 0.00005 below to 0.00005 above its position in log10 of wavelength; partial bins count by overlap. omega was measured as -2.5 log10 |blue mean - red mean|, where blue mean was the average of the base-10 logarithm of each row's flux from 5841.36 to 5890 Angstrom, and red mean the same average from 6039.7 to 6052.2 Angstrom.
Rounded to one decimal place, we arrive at 4.1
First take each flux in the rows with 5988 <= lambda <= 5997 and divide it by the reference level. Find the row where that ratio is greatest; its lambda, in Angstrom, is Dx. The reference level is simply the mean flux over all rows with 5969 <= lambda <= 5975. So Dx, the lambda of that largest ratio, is 5990.51 Angstrom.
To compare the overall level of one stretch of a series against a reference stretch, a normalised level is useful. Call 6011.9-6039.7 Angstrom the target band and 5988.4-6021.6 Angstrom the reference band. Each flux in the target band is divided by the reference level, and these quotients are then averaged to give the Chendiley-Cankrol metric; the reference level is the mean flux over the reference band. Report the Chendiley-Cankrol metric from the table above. 1.026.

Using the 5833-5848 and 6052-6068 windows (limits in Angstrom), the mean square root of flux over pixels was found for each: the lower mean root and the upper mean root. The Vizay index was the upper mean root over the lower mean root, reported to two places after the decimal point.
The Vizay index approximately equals 0.97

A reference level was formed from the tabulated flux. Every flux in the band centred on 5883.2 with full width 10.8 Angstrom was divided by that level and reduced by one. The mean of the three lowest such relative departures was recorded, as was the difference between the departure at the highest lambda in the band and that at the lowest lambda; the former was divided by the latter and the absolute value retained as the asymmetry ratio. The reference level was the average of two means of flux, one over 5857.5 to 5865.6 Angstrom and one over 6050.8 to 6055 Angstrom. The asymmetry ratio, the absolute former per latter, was 0.29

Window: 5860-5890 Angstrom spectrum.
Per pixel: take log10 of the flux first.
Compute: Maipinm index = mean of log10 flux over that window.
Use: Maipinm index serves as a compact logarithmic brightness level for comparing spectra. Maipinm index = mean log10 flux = 1.06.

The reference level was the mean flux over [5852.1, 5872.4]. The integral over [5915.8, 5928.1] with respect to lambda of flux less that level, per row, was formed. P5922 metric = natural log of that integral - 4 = -2.40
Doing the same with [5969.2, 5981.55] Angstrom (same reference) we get -2.26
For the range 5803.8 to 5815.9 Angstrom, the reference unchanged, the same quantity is -2.36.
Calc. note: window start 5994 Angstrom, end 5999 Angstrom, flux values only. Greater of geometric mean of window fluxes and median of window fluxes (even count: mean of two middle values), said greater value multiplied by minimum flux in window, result 125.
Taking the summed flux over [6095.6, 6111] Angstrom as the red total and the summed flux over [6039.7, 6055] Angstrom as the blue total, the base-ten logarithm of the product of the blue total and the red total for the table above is 4.23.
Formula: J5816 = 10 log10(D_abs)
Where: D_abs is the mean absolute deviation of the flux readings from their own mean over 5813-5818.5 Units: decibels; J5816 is -6.5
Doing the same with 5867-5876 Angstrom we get -3.8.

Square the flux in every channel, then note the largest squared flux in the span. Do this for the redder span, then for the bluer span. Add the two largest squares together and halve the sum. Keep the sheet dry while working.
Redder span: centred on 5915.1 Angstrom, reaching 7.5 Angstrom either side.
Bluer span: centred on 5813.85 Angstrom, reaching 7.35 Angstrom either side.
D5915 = 154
